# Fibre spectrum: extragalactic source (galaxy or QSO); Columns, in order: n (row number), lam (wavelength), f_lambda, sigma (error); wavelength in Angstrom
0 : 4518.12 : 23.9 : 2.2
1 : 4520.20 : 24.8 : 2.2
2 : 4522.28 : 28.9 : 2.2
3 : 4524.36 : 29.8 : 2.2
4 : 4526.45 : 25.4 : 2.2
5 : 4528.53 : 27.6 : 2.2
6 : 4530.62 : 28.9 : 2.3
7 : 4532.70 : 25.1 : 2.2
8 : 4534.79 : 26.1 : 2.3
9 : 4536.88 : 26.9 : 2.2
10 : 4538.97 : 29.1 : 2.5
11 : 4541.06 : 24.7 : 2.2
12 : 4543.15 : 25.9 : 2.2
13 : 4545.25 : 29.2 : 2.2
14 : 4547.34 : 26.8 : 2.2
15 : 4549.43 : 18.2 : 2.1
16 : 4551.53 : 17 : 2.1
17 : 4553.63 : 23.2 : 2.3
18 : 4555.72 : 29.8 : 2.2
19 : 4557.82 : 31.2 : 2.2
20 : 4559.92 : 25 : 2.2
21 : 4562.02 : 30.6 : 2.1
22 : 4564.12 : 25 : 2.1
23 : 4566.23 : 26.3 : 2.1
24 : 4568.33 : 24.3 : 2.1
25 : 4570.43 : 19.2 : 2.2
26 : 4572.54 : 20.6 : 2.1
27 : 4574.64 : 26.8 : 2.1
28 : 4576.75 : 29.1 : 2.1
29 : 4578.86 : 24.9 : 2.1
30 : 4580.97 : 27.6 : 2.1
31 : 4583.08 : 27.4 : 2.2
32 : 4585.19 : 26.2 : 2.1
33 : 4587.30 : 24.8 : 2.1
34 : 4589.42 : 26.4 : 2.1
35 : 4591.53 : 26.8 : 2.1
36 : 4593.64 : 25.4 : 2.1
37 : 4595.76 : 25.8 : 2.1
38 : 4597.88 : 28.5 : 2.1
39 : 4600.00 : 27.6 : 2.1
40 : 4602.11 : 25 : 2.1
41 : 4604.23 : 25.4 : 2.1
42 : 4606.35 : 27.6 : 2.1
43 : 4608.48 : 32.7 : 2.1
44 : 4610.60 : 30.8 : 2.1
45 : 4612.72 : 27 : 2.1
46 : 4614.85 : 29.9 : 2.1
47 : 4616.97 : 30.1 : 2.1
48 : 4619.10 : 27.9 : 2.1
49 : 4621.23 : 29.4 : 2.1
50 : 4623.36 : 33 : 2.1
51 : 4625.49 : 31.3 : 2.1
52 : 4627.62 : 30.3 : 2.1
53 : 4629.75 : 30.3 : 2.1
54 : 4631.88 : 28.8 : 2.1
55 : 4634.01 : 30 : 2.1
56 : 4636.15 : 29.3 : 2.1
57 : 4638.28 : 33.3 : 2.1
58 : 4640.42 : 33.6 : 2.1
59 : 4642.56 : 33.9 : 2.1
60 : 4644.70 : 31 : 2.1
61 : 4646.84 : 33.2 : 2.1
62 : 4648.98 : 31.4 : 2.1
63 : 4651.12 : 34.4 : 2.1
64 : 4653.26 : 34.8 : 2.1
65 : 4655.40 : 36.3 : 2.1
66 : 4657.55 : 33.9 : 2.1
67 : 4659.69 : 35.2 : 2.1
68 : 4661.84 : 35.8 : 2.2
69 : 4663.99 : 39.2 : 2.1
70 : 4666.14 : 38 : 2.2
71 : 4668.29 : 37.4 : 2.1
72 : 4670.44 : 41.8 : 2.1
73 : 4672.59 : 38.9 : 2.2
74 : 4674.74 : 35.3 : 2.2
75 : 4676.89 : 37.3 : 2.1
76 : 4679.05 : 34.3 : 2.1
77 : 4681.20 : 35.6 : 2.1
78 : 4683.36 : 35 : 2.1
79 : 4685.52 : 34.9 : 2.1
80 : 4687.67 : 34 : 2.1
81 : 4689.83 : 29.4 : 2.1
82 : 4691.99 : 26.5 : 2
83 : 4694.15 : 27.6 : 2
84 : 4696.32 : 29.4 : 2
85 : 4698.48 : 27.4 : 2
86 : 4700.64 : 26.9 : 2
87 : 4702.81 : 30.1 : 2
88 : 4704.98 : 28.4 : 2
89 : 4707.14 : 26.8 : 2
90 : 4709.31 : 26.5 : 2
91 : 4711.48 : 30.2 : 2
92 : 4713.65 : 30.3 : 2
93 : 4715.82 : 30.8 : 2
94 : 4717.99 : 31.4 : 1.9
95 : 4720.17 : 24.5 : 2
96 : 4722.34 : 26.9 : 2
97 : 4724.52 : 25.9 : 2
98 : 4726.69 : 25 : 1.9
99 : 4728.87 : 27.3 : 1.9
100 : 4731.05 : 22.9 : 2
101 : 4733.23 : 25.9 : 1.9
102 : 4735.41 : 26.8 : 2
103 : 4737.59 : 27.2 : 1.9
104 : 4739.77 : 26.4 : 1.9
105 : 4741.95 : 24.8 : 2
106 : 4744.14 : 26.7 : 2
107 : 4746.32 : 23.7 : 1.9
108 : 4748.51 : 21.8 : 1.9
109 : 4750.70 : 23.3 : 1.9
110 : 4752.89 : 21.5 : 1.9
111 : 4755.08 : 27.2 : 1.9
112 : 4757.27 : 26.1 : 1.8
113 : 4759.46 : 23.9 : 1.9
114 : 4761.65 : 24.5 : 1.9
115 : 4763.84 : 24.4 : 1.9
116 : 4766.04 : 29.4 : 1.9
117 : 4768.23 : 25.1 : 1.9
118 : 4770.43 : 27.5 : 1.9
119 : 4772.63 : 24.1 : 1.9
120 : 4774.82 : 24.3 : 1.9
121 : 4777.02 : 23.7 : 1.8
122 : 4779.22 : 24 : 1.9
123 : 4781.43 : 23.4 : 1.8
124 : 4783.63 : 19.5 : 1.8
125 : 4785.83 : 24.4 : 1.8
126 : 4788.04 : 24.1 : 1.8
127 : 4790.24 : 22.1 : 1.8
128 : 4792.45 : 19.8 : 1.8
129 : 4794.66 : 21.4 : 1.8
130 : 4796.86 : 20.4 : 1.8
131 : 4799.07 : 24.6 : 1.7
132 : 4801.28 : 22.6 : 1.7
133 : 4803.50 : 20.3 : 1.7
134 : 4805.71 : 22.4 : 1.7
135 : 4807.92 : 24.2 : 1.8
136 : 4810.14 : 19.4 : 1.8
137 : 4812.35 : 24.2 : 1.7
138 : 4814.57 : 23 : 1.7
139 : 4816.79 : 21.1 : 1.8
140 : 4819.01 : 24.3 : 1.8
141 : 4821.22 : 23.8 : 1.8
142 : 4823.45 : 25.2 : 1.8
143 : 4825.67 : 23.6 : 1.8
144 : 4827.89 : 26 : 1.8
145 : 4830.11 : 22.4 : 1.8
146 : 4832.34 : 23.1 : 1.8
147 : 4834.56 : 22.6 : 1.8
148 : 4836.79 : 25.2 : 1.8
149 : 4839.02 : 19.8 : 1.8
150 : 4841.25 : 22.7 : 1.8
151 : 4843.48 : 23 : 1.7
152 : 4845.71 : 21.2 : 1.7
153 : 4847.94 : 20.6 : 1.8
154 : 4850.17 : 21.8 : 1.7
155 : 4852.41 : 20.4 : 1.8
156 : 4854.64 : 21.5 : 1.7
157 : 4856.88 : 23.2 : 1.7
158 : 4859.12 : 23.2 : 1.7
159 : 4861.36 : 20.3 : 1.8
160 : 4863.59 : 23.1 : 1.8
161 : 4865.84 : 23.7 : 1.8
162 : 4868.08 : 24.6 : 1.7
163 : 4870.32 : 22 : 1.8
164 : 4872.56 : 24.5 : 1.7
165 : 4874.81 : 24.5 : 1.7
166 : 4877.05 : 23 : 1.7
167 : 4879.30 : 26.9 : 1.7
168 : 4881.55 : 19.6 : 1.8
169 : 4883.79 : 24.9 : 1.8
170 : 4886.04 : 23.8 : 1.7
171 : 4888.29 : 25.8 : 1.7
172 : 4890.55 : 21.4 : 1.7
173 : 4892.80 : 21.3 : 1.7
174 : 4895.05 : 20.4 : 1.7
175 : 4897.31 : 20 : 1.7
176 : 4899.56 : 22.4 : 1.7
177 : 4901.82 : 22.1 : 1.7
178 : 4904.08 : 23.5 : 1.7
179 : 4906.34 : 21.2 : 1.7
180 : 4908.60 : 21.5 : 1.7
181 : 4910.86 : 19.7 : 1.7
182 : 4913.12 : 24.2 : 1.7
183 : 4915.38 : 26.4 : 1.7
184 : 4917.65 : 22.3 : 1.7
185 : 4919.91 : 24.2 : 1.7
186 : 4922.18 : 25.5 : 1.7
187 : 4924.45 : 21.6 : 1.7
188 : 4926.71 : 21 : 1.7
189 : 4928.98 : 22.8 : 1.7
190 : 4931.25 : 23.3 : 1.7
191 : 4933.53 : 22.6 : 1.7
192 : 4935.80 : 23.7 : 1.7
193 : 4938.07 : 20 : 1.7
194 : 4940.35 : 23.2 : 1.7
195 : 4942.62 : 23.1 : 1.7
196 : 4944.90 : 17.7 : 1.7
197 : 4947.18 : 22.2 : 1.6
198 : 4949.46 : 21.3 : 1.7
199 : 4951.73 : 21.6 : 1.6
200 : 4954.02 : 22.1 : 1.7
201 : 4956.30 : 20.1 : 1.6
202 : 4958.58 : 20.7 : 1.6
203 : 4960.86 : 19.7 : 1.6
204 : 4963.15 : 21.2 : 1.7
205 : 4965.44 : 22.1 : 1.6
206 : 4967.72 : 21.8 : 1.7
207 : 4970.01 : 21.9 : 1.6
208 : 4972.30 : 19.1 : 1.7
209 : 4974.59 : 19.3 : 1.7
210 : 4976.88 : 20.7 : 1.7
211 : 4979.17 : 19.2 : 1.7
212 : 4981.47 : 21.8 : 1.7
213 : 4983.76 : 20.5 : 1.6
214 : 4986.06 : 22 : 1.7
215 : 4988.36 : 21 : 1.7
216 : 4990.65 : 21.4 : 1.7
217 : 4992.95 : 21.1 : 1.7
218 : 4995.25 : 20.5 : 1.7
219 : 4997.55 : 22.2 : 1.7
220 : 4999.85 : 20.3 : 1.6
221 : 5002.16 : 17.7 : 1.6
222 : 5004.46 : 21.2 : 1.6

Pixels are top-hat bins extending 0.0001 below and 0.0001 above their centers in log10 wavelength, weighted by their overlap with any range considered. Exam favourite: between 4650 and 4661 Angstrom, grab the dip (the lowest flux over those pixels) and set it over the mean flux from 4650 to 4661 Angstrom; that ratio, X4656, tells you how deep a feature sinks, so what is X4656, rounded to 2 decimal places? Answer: 0.97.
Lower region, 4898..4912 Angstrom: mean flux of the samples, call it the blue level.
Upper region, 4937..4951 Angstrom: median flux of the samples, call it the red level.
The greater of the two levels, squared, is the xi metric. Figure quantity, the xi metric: 473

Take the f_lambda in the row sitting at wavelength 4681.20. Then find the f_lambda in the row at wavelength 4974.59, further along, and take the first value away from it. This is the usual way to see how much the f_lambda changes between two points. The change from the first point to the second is -16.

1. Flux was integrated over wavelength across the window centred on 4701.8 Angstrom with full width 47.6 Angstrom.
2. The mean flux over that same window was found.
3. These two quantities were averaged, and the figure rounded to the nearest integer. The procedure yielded 721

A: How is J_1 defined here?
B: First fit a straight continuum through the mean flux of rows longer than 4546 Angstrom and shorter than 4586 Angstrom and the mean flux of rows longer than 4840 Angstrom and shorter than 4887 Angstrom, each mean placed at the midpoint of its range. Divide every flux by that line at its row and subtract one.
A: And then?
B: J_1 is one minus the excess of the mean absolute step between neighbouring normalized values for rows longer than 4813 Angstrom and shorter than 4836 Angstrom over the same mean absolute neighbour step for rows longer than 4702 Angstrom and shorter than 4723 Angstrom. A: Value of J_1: 1.01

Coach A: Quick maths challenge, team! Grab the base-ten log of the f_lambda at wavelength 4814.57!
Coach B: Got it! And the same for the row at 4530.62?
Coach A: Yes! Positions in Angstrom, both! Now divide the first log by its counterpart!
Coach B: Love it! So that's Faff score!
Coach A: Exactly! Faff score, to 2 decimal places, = 0.93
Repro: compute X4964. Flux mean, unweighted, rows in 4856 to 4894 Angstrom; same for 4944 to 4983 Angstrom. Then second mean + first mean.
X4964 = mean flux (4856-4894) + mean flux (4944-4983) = 44.0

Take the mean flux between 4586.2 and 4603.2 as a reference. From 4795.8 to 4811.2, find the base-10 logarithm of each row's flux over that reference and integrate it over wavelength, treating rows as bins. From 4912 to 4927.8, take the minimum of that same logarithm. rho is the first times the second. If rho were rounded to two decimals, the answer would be 0.12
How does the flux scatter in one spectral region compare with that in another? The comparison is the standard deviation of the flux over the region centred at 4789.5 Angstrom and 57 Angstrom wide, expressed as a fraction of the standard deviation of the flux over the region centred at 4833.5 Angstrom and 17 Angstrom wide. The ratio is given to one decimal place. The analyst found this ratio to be 1.3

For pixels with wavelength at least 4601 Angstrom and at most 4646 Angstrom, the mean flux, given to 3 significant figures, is 30.0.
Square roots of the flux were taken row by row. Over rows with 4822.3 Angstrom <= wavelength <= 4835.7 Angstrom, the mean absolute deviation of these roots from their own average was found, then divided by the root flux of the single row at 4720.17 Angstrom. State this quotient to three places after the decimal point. 0.024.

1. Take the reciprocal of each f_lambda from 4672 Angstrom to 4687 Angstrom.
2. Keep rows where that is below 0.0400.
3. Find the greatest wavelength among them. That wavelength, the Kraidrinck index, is 4685.52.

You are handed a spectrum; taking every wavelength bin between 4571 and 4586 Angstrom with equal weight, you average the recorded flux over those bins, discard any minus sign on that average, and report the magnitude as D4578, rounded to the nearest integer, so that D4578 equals 26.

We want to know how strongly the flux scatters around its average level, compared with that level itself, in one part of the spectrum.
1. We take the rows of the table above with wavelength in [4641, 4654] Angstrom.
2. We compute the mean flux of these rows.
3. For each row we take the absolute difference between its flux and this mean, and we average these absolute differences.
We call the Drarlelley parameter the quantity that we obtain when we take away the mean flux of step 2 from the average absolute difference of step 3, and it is -31.8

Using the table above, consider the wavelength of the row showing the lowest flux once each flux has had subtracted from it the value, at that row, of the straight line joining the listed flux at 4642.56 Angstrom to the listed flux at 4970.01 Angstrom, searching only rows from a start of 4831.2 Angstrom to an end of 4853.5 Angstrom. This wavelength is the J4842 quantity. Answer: 4839.02 Angstrom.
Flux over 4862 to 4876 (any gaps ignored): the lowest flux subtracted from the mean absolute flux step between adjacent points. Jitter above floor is -21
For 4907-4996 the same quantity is -16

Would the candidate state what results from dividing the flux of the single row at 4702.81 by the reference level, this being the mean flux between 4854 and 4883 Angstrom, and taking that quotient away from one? -0.30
